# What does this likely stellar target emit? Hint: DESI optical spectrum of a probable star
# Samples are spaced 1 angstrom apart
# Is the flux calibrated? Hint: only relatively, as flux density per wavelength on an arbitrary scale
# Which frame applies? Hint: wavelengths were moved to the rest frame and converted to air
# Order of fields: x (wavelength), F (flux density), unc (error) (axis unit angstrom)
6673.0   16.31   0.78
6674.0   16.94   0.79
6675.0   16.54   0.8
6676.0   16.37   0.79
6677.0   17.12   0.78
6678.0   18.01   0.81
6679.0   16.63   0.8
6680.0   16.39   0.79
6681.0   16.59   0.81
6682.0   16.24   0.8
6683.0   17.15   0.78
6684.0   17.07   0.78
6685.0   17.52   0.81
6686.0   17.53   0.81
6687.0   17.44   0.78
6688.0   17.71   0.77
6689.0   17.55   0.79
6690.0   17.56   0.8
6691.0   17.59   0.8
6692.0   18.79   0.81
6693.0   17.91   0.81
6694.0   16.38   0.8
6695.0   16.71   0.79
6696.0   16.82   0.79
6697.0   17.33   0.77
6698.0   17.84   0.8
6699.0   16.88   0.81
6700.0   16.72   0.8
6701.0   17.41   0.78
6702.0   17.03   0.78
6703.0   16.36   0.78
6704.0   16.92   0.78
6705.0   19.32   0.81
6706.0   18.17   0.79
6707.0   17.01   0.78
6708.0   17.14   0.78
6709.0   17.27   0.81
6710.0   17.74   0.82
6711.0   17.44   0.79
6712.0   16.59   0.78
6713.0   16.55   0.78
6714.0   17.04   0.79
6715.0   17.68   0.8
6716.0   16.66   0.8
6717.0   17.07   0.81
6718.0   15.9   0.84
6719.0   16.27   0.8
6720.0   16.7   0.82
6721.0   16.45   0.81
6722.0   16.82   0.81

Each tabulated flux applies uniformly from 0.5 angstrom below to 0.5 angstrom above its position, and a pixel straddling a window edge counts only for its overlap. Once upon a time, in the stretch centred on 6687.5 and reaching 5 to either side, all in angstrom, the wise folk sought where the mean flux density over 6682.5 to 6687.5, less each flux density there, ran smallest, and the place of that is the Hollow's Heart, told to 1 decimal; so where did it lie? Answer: 6692.0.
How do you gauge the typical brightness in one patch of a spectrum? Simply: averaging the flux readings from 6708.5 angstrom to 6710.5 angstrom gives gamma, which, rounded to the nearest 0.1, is 17.5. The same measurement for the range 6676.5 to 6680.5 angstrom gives 17.0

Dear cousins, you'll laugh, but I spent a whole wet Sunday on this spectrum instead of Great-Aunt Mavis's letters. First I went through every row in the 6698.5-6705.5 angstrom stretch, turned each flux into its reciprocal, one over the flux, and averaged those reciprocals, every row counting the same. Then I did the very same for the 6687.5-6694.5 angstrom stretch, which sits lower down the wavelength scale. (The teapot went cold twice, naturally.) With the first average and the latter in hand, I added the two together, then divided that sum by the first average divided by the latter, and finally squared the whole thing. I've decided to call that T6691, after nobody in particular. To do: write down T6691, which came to 0.0126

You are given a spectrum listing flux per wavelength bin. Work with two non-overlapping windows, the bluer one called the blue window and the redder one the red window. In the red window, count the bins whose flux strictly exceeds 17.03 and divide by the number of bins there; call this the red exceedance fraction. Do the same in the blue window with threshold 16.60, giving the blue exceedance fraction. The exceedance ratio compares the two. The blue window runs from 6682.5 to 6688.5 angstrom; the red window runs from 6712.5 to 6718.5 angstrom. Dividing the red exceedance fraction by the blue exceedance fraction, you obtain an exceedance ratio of 0.50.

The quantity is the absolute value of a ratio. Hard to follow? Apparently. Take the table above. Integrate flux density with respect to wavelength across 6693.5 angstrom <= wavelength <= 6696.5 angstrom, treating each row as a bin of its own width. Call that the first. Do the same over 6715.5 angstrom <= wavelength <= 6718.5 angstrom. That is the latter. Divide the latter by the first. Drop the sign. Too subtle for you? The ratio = 0.99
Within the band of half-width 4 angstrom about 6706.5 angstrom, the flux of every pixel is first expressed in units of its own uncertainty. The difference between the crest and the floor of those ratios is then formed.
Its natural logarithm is 1.1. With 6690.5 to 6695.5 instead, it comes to 1.0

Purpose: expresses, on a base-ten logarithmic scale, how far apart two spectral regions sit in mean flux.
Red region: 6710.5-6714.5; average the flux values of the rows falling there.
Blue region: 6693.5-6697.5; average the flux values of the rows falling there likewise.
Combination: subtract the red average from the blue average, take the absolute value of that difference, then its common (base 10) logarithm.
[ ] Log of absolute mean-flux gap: -1.0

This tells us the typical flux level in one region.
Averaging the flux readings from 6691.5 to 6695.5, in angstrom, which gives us 17.4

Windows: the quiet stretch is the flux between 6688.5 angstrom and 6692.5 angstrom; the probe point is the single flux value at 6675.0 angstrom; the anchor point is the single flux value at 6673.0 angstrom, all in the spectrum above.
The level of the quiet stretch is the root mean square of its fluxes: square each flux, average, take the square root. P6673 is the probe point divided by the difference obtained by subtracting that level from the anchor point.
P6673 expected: -11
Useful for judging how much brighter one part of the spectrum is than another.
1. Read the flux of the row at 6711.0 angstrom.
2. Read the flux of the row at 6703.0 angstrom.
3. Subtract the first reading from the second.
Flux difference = -1.1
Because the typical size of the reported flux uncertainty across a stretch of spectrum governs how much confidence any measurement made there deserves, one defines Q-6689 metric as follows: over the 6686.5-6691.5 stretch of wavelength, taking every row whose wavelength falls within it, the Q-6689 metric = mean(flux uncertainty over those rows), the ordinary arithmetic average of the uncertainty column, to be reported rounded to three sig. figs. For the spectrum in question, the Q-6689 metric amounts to 0.788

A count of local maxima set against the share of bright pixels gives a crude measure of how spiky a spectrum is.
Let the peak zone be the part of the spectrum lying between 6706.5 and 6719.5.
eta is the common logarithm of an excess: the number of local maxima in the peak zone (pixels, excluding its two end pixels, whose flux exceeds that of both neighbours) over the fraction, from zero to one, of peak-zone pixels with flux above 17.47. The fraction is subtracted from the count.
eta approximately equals 0.45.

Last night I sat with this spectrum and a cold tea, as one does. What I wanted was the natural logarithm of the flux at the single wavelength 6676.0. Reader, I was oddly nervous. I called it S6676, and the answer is 2.80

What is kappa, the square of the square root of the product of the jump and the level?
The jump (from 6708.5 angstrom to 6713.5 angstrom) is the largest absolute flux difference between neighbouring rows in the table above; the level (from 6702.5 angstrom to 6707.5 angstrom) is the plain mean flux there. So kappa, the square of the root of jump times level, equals 15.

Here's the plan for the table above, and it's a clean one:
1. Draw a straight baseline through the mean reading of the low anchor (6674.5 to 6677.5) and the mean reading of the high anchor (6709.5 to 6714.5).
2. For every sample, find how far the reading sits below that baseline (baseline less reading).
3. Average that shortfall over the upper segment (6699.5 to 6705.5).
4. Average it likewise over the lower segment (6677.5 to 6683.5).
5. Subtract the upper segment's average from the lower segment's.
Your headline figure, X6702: 0.2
